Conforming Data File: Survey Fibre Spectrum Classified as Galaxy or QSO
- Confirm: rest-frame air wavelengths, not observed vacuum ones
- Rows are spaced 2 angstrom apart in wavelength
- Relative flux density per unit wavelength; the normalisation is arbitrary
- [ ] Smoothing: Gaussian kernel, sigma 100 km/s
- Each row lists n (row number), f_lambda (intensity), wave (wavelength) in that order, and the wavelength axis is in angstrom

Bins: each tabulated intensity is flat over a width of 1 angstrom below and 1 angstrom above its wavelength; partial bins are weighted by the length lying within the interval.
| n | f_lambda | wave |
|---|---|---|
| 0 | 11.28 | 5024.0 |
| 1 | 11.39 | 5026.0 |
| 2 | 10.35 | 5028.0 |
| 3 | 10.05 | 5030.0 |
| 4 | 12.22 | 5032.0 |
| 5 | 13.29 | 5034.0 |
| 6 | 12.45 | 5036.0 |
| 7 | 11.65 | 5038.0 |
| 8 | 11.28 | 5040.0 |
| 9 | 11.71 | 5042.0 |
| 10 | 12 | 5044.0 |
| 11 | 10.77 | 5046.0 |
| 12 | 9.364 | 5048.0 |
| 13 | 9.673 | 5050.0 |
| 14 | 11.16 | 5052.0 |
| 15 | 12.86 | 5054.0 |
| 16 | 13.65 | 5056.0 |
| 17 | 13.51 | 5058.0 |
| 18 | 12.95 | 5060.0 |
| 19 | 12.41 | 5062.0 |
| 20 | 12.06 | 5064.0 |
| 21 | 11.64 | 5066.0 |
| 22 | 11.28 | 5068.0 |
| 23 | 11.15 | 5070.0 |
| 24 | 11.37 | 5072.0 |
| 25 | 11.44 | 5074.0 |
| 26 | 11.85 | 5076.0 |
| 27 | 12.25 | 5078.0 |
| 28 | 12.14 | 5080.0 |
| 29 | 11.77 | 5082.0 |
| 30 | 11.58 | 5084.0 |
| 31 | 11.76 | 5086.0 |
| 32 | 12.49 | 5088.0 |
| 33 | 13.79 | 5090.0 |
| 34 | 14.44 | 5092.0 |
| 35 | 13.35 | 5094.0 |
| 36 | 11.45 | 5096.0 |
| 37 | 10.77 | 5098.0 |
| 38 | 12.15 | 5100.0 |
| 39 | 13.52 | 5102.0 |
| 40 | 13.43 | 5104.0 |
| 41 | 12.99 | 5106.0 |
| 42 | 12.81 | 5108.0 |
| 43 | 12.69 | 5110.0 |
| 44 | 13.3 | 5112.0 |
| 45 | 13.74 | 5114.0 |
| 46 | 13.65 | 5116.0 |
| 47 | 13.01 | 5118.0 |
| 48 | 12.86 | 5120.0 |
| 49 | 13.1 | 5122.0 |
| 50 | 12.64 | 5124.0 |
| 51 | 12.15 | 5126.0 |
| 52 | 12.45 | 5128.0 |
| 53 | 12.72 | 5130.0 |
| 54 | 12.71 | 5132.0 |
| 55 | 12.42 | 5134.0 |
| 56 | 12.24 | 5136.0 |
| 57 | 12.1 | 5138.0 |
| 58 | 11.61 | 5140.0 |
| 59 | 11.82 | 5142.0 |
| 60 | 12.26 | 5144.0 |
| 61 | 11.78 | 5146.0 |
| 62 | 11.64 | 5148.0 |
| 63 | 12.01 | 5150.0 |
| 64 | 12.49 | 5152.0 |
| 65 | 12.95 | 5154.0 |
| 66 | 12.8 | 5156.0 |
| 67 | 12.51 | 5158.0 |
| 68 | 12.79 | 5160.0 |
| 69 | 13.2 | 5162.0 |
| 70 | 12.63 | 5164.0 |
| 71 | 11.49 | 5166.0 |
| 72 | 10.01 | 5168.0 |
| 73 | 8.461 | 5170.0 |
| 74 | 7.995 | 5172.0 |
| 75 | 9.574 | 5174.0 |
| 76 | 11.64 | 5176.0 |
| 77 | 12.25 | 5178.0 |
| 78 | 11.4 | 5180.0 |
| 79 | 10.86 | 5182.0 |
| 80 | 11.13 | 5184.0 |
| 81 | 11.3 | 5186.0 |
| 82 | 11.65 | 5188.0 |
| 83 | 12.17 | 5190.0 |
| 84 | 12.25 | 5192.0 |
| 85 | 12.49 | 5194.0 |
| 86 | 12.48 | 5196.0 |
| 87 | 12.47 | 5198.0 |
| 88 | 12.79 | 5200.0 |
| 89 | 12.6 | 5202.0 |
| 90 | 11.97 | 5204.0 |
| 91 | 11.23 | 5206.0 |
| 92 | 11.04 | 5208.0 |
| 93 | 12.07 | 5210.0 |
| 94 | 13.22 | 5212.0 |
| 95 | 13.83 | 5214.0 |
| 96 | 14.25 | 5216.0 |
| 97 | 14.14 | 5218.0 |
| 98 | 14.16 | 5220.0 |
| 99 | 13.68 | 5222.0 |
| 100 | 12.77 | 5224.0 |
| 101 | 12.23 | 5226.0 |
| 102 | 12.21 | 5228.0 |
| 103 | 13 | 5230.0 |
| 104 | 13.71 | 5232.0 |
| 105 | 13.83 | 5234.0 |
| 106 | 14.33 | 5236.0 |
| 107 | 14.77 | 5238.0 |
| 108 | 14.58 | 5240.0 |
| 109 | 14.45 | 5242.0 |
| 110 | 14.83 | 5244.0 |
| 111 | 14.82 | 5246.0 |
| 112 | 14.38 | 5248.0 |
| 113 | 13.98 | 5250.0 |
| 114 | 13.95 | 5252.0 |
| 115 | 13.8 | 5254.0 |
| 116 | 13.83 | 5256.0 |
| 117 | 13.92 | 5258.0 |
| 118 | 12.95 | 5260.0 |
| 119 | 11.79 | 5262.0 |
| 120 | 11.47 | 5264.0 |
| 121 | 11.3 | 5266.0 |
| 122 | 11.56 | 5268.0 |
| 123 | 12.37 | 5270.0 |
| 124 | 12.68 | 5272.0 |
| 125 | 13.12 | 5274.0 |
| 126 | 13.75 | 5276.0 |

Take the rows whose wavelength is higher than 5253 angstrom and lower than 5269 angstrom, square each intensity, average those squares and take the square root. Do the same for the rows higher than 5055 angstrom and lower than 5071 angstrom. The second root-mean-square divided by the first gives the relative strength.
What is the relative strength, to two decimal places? 0.98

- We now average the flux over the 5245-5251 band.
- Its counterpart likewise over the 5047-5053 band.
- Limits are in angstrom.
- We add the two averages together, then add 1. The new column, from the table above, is 25.5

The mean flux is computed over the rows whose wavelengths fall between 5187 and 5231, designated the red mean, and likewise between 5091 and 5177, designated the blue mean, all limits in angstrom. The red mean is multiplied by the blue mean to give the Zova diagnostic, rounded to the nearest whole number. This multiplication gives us 155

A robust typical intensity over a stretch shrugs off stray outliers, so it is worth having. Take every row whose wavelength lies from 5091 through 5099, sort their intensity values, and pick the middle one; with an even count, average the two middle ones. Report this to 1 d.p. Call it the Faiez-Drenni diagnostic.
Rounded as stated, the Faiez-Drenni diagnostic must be 12.4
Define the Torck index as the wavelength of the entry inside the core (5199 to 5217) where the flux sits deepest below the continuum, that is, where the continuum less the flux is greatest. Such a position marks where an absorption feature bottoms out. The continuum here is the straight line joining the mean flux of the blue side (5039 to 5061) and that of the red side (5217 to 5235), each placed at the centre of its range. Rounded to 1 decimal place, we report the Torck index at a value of 5208.0 angstrom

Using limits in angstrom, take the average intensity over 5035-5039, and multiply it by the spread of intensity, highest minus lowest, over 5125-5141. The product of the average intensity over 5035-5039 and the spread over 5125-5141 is 13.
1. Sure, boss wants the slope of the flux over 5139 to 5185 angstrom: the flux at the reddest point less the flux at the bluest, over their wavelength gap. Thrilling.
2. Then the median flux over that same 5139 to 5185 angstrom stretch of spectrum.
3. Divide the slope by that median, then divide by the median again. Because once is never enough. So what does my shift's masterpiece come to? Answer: -0.0001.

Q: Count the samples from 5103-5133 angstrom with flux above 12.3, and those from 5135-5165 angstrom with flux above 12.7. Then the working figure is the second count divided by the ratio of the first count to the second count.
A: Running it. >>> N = 1.1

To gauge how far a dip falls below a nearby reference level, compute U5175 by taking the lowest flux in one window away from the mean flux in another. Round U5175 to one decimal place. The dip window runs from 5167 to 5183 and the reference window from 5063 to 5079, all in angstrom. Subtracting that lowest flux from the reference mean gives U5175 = 3.6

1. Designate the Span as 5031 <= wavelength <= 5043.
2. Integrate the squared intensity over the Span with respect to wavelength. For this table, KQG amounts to 1762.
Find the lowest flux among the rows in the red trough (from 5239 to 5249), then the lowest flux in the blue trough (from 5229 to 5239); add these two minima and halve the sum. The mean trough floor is 13.7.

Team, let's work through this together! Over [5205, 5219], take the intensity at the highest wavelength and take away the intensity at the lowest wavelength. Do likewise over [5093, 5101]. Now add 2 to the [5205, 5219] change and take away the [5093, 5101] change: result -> 6.1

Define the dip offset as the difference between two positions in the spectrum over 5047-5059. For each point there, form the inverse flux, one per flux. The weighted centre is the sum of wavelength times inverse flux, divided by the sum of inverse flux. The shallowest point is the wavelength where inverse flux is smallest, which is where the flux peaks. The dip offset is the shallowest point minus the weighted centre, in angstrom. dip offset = 3.5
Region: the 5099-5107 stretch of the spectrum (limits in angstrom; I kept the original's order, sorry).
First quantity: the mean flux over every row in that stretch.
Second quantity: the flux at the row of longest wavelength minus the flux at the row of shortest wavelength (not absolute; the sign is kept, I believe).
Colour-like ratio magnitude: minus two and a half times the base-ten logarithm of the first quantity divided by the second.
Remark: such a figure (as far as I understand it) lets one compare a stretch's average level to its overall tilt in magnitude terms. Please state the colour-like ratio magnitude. -2.98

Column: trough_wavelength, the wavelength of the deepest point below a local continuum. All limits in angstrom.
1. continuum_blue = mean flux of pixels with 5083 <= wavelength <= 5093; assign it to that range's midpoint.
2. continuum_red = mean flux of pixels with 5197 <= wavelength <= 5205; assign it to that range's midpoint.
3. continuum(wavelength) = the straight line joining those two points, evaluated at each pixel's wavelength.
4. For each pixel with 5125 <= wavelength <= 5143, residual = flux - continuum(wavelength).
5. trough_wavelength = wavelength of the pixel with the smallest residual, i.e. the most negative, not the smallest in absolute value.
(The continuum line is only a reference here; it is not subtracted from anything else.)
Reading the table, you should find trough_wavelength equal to 5140.0 angstrom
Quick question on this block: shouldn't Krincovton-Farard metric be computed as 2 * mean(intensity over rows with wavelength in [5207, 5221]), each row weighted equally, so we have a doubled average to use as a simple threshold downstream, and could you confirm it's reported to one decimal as 26.5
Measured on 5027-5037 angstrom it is 23.3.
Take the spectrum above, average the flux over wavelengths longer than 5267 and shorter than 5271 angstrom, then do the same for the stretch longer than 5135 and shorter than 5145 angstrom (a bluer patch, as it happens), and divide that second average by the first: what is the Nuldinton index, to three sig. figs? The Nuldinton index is 1.00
